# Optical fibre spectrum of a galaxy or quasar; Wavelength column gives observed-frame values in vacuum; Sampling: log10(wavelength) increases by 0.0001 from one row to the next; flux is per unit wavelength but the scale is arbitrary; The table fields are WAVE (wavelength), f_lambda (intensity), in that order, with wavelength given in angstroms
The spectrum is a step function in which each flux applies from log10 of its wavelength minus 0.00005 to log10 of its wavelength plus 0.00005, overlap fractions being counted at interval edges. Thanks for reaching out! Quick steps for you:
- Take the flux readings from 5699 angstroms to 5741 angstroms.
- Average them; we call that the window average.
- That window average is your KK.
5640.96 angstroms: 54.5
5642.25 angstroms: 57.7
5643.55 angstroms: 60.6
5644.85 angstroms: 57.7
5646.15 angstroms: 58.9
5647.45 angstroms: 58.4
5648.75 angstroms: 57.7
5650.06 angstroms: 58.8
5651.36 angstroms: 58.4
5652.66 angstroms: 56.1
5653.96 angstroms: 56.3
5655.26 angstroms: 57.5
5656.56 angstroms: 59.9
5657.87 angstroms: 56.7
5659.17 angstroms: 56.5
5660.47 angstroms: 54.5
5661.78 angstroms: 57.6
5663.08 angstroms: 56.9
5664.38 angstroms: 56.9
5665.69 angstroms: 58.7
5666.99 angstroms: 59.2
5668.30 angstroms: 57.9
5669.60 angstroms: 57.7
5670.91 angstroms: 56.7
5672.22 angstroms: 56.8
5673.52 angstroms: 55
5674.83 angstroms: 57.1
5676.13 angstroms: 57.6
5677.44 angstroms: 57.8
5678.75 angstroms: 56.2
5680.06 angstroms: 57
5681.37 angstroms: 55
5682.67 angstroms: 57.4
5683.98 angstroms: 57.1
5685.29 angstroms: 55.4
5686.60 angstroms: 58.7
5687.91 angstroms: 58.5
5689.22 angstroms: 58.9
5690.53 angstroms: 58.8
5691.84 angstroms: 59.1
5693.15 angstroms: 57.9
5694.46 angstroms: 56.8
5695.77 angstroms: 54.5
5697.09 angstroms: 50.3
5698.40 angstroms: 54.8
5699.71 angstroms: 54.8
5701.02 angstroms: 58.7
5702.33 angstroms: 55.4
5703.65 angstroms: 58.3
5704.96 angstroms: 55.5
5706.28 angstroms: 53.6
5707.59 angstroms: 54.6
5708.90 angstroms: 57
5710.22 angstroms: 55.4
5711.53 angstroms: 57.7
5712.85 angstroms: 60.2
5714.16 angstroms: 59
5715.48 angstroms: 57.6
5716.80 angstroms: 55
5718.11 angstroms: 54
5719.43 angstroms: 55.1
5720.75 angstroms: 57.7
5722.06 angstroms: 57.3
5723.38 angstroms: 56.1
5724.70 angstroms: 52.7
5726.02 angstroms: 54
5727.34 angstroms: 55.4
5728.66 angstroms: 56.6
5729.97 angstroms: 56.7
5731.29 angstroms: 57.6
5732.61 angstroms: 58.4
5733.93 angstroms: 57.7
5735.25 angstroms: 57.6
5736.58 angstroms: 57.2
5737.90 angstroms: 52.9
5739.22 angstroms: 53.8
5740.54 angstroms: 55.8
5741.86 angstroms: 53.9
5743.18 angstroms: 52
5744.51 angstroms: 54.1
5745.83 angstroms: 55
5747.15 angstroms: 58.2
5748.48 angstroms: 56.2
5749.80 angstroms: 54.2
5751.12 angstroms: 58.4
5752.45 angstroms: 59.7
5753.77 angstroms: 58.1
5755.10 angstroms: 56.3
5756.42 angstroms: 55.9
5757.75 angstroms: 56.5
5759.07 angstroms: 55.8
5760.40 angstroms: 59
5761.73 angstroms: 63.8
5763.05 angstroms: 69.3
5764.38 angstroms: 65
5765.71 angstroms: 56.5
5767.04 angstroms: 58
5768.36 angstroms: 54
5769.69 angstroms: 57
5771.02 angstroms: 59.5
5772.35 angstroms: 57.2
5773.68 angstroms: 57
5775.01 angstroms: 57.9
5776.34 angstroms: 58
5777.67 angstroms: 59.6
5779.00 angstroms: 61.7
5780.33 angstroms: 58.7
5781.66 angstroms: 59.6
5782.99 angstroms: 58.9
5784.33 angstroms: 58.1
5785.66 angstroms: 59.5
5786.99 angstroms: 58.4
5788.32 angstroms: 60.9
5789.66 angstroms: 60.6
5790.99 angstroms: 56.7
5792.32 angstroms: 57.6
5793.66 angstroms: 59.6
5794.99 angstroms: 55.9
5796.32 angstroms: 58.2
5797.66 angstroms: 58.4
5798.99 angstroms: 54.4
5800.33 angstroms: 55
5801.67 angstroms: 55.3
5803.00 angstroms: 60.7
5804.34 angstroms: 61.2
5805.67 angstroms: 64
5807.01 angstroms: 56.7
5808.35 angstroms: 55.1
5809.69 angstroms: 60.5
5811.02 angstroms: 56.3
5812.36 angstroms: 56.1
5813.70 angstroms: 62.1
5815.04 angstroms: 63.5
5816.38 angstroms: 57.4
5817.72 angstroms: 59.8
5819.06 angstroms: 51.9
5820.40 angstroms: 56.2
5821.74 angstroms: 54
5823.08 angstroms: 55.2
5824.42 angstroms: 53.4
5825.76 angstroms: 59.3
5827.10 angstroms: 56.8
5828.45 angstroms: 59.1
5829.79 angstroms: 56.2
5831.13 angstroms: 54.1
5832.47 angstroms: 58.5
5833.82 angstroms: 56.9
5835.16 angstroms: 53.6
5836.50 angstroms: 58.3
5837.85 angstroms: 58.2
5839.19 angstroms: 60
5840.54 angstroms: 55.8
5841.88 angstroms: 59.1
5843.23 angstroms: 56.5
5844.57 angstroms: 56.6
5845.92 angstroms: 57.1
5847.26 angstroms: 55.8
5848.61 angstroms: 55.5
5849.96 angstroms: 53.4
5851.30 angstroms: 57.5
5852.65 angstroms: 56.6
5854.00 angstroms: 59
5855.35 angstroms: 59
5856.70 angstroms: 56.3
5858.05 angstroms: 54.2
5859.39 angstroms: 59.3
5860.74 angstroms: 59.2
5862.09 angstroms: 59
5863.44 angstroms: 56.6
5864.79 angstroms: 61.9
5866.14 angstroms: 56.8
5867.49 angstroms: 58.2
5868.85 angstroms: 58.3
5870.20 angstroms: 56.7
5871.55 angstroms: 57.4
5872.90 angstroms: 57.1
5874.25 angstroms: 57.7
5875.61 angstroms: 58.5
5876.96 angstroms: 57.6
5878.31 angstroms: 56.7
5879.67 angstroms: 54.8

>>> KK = 56.2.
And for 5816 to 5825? 55.4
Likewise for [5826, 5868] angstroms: 57.3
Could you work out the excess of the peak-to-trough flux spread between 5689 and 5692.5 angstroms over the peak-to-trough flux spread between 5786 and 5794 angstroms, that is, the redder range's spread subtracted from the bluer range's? -4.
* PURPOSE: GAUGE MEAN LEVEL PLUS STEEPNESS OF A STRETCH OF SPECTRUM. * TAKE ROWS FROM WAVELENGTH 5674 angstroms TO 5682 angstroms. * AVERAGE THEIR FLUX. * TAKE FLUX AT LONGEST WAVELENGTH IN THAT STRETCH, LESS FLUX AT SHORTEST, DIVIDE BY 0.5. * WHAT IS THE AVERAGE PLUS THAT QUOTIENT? 53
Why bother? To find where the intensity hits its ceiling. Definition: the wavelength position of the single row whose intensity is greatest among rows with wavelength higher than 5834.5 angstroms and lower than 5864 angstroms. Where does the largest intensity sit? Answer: 5839.19 angstroms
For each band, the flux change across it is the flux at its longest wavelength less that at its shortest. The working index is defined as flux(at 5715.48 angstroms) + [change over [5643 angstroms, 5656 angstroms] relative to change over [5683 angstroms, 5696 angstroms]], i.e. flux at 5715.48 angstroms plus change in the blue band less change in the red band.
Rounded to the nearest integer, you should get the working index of 57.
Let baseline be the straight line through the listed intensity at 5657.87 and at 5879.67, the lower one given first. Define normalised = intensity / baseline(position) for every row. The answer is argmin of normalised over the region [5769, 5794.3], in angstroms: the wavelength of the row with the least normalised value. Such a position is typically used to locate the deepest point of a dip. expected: 5790.99 angstroms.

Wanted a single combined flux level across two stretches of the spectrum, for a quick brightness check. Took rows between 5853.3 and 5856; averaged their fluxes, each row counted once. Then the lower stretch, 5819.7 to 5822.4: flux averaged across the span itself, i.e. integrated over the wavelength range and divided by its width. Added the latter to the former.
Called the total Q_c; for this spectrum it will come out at 114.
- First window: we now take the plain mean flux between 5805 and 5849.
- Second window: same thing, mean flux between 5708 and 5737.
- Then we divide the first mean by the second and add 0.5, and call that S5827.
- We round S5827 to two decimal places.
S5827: 1.51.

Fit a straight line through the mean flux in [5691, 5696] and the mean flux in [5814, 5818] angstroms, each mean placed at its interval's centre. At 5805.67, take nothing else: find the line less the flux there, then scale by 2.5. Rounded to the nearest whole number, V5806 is -10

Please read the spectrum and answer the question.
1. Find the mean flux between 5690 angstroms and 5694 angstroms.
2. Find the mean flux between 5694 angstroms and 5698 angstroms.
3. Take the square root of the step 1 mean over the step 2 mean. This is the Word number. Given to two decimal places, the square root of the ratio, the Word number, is 1.04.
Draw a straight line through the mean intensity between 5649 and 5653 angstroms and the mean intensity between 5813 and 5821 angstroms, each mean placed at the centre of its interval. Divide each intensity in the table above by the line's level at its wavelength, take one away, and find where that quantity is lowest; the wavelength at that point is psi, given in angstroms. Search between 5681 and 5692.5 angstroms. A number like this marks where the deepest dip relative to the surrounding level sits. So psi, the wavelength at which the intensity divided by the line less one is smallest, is 5681.37 angstroms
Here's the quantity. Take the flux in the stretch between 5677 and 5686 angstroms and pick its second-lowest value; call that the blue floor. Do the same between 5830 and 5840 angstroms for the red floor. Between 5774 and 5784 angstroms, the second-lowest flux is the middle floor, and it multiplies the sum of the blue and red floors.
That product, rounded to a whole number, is 6351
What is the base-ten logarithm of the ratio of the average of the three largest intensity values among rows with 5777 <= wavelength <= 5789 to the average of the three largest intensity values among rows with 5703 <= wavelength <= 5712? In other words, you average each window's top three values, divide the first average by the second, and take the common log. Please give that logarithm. 0.023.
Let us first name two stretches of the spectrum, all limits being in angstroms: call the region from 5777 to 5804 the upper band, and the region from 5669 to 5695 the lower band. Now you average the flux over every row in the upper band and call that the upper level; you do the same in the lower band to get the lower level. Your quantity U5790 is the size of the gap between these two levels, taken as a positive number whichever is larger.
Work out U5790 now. 1.1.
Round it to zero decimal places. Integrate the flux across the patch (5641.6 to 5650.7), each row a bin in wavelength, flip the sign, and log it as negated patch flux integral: -533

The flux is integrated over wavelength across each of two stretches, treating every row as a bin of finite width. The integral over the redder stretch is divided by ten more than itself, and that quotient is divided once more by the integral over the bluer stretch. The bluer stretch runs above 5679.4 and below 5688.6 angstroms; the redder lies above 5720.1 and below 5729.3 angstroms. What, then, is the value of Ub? 0.0019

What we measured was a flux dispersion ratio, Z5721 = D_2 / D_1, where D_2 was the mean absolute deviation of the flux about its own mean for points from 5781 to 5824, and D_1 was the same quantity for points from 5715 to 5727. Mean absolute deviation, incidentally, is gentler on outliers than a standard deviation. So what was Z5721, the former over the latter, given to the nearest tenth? 1.6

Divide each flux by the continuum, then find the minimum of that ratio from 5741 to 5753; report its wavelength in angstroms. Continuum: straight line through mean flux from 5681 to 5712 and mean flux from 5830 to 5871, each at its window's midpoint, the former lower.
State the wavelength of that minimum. 5743.18 angstroms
